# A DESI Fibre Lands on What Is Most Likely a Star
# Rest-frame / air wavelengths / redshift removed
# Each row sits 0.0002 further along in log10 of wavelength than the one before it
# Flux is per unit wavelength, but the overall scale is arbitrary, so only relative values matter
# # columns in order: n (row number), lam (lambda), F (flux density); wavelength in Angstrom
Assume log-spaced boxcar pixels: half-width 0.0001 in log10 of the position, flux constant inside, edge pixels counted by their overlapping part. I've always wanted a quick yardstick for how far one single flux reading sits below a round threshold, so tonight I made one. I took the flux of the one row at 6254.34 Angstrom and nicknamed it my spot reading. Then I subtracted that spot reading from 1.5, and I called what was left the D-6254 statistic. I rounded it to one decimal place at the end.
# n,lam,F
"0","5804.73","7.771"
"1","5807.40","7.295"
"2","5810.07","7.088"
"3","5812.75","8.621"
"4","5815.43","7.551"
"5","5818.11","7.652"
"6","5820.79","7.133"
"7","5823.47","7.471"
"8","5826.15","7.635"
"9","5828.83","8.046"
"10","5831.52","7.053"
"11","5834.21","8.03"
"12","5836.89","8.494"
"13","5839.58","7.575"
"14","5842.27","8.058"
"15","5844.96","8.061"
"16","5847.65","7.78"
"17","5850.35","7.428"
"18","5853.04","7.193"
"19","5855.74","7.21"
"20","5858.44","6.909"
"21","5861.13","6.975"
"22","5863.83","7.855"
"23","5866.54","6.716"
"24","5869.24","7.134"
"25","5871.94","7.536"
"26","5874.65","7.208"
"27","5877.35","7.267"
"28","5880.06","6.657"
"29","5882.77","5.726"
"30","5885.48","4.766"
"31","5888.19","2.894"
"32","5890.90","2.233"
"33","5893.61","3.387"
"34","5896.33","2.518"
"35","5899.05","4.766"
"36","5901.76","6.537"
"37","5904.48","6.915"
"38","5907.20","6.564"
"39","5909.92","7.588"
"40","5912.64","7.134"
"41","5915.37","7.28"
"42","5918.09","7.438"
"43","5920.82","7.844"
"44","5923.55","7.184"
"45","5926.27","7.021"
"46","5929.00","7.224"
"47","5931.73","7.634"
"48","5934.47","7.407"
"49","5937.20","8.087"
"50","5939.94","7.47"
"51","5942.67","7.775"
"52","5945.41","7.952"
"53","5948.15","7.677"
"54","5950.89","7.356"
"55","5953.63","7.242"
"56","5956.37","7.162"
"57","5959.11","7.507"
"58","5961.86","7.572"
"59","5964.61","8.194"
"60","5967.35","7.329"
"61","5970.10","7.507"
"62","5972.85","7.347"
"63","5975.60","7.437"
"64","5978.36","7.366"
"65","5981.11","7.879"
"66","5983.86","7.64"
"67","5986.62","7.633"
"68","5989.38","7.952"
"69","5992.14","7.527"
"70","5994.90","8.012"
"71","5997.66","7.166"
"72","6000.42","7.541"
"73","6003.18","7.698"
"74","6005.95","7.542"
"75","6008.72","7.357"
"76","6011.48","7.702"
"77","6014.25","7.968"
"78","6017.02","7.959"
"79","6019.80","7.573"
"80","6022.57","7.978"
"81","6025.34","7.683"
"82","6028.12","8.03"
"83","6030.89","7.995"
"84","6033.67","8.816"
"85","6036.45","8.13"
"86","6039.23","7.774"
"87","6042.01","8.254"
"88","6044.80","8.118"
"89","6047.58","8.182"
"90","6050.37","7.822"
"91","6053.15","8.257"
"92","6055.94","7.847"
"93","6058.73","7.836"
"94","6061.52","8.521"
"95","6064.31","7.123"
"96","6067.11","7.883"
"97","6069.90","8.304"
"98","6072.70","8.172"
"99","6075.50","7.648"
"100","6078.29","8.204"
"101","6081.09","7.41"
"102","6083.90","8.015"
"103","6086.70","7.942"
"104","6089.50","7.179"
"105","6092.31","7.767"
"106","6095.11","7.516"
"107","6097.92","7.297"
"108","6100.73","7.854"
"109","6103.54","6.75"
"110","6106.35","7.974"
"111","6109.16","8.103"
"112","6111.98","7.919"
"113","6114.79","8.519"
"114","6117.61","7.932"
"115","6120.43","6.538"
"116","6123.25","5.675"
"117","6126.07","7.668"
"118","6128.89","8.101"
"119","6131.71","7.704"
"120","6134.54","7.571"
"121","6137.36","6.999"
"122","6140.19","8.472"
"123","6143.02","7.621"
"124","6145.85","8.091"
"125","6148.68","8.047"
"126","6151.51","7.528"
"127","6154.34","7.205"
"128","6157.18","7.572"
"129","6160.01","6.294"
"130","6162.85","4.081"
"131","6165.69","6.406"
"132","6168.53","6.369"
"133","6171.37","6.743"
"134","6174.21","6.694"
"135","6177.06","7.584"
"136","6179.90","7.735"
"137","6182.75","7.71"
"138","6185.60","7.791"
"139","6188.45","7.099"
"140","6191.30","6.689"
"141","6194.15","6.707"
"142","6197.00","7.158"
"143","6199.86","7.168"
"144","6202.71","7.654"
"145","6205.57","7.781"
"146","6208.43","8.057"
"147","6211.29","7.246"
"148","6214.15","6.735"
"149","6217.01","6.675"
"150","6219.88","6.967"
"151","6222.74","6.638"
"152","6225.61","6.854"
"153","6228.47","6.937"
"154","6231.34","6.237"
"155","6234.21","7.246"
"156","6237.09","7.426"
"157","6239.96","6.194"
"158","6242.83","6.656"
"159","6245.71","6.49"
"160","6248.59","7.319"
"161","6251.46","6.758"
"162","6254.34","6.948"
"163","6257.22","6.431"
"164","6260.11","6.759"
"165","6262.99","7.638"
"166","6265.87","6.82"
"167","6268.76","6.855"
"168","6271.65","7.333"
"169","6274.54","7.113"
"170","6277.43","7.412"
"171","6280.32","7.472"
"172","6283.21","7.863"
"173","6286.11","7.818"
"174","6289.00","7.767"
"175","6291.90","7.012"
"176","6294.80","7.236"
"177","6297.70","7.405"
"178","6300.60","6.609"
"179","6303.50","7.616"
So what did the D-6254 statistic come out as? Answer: -5.4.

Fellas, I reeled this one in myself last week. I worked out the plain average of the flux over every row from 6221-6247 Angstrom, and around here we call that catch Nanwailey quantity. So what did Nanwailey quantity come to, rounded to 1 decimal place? 6.7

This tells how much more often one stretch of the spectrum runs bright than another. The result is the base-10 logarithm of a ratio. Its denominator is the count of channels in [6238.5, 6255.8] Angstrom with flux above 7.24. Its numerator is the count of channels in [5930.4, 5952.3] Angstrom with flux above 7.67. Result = 0.6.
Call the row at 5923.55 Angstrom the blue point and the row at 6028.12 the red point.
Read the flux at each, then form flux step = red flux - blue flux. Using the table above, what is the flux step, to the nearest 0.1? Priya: 0.8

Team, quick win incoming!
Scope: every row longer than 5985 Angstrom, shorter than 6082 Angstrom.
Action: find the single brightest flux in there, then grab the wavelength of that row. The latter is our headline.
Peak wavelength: 6033.67 Angstrom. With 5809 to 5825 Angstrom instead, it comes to 5812.75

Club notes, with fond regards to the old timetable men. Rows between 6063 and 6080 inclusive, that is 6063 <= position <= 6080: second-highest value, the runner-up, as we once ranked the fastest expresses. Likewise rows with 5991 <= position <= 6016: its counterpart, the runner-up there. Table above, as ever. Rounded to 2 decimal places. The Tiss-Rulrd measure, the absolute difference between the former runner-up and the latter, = 0.24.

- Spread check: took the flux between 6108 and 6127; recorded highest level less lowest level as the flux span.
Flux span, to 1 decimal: 2.8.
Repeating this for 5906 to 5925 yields 1.3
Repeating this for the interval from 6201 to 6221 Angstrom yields 1.4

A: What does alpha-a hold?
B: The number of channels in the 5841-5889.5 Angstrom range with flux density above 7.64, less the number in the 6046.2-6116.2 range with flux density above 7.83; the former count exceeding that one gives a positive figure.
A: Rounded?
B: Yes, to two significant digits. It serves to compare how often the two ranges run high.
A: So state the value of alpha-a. -12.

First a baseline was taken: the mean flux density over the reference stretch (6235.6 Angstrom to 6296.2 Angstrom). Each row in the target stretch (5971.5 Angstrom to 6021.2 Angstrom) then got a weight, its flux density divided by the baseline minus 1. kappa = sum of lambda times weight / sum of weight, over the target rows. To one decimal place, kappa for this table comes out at 5998.1 Angstrom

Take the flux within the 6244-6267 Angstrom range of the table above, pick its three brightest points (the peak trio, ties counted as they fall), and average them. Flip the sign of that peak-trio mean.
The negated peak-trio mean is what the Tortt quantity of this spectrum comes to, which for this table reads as -7.30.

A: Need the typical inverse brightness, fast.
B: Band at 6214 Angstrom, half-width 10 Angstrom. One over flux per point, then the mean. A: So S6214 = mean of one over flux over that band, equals 0.140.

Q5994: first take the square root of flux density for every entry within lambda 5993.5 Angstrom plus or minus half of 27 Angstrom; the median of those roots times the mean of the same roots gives 7.65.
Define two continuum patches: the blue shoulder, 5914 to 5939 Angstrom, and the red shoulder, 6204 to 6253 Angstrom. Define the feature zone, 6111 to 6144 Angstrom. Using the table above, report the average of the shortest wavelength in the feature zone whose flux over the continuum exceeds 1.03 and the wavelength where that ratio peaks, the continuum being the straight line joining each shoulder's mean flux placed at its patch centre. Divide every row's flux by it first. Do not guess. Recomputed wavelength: 6126.1 Angstrom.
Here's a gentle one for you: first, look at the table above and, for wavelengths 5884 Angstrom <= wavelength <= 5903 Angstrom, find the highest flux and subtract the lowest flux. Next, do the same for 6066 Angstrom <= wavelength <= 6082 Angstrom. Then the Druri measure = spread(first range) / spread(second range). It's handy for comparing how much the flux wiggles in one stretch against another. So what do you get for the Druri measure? 4.8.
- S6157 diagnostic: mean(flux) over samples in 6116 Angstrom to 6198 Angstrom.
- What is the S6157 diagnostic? 7.2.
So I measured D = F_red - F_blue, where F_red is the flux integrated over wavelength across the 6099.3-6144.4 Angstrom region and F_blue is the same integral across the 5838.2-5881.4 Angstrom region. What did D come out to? 25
